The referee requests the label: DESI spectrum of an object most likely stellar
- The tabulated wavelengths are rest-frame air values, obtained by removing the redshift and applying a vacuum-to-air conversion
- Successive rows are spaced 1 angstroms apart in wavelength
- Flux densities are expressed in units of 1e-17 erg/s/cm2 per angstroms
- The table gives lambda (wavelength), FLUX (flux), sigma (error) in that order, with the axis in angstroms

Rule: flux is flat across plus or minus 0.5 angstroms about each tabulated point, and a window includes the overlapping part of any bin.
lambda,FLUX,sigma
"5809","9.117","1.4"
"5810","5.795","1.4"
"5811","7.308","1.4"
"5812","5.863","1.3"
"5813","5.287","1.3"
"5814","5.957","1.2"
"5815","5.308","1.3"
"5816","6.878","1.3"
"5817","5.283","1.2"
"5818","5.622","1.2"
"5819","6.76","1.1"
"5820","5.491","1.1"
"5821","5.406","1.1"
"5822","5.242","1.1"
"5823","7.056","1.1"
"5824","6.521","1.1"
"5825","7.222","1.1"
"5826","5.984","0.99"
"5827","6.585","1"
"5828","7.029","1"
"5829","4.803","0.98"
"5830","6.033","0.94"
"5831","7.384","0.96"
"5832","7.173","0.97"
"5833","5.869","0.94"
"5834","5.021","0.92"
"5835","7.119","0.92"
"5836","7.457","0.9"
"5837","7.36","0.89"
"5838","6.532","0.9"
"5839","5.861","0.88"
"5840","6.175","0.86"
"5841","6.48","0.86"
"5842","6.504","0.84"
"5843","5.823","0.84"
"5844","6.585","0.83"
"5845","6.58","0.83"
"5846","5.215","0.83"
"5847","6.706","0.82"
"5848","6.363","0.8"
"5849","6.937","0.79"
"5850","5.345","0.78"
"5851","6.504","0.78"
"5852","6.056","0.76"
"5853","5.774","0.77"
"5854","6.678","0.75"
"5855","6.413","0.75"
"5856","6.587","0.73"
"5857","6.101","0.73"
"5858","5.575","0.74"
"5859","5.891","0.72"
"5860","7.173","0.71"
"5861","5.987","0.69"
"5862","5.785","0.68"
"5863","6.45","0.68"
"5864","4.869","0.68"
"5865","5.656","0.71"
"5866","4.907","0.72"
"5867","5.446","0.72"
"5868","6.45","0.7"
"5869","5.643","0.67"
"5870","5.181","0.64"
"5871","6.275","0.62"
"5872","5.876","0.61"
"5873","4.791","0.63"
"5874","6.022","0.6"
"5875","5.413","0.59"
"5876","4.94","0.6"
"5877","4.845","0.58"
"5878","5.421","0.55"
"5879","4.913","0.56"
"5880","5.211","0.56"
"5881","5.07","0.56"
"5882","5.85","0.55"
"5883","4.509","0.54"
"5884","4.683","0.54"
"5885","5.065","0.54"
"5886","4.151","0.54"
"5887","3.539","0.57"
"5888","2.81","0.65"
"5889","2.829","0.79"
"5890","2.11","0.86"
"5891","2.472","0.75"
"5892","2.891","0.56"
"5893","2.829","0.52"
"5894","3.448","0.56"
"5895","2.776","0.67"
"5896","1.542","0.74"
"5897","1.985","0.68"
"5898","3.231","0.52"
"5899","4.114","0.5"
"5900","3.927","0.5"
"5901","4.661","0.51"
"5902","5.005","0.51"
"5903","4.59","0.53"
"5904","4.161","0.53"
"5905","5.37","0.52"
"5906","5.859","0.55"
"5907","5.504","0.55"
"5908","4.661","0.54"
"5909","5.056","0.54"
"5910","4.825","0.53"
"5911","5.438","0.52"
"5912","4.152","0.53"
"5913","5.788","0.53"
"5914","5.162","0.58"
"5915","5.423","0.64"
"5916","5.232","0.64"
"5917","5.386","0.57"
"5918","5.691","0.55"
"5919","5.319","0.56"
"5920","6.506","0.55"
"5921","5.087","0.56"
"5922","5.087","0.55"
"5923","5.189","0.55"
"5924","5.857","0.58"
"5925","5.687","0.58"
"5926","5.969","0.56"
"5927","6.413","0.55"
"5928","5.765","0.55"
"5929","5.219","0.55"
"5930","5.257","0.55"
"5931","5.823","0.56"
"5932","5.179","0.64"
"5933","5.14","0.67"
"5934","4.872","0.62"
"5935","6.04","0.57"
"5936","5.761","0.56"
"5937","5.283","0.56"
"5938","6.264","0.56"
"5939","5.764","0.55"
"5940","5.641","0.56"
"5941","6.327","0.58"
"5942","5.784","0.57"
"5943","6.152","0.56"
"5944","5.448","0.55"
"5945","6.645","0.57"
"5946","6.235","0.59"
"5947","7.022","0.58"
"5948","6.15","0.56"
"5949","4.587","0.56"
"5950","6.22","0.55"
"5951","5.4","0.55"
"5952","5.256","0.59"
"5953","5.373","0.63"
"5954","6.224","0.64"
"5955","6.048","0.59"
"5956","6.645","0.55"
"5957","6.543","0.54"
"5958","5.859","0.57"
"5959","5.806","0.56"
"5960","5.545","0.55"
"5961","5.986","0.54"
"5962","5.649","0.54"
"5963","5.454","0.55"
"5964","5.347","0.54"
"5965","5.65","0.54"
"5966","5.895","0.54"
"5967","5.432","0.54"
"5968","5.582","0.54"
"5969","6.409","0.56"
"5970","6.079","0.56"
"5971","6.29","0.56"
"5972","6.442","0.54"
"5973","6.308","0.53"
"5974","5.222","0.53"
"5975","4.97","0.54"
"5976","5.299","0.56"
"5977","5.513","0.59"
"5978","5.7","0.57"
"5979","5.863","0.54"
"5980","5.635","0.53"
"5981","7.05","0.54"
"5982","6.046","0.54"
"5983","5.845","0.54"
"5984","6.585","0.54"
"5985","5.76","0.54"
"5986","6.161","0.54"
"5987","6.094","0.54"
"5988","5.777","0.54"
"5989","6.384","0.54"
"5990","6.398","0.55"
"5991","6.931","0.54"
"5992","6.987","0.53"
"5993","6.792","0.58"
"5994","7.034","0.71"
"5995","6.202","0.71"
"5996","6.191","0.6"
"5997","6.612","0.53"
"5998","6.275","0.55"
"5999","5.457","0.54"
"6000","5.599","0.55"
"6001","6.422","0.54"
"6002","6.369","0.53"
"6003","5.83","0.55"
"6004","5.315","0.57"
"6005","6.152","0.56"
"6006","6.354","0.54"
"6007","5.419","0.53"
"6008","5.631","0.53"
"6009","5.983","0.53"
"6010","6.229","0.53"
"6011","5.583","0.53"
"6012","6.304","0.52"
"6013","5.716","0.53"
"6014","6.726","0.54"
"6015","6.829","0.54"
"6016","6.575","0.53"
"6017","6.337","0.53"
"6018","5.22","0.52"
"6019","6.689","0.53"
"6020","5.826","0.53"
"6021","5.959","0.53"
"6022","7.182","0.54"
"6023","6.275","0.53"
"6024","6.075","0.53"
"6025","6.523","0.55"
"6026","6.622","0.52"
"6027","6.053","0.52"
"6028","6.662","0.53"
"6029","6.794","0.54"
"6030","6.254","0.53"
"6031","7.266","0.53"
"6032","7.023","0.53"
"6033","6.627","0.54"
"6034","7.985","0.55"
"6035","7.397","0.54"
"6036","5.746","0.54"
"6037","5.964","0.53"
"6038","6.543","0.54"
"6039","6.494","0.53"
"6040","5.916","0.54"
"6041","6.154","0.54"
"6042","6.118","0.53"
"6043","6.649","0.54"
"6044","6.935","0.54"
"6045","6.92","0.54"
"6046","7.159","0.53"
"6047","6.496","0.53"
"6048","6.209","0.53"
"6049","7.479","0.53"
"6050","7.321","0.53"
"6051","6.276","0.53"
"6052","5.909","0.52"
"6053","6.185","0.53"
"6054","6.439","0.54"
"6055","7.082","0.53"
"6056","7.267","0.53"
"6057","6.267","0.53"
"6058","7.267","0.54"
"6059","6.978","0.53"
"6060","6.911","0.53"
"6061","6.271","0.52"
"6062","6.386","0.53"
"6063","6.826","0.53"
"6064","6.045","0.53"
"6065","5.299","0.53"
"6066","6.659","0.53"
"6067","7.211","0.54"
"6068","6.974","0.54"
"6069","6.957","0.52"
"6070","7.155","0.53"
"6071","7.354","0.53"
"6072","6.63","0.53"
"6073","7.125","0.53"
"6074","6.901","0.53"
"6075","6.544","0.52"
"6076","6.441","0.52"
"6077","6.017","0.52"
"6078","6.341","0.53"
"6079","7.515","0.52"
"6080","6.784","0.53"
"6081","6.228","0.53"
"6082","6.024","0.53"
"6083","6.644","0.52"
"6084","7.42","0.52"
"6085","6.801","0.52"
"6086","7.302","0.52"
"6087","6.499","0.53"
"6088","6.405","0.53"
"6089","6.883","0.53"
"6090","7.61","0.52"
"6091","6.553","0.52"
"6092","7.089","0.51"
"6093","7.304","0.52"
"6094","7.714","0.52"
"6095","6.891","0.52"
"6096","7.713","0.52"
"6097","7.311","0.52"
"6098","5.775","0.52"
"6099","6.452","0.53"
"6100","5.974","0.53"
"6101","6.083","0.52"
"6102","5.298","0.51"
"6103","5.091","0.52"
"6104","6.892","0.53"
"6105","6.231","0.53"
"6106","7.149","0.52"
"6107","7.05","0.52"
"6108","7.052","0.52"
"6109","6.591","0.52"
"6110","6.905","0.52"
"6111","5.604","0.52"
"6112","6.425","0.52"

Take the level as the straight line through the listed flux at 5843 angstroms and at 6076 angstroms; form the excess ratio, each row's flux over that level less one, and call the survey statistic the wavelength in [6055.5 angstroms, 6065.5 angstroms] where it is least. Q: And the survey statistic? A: 6065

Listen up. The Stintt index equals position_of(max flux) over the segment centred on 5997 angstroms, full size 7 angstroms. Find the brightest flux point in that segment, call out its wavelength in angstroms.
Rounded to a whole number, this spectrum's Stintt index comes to 5994 angstroms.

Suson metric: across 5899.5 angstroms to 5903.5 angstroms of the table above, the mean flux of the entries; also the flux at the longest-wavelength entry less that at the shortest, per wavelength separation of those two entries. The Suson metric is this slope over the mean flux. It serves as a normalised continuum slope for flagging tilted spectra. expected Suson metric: 0.049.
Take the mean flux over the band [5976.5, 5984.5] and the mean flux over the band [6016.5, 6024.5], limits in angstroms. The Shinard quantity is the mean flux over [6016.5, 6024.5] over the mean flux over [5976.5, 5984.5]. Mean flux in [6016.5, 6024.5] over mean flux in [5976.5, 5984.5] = 1.03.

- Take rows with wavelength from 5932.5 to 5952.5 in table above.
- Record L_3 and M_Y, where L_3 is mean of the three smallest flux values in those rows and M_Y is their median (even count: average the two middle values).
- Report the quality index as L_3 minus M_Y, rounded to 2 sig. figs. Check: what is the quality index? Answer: -0.91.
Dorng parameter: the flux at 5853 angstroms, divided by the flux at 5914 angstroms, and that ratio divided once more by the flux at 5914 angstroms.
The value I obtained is 0.217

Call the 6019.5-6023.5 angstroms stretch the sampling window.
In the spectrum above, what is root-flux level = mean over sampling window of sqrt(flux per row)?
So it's 2.51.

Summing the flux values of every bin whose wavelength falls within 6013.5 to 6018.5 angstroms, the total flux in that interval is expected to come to 32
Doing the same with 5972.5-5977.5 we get 27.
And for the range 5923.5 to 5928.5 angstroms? 30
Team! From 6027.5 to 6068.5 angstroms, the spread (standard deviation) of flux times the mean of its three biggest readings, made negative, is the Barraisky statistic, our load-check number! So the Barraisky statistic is -4.2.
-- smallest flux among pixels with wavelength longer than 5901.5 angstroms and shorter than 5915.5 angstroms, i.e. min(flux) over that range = 4.152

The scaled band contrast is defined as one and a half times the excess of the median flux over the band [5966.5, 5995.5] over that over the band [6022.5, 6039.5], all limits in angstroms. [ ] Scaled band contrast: -0.7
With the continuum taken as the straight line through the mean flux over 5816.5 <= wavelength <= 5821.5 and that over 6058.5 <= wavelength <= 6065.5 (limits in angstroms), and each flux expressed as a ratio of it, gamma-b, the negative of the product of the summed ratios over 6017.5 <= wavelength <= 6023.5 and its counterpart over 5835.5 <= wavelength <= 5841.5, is -40.9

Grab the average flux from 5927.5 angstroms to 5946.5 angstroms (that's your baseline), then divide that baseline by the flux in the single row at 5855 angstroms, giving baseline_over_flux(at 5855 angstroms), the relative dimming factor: 0.89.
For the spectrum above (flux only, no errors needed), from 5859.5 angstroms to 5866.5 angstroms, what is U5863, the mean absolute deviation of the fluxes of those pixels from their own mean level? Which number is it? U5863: 0.60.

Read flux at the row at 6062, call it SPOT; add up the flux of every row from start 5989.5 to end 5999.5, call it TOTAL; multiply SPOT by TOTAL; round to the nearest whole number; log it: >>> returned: 414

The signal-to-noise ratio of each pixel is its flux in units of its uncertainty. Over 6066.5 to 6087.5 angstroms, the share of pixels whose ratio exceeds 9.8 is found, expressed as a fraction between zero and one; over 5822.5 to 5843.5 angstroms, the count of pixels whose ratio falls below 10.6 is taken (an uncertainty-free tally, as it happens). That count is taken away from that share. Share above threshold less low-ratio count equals -20.0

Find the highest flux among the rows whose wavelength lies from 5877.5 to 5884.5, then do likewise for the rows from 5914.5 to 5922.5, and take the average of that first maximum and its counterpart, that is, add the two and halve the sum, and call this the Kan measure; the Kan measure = 6.2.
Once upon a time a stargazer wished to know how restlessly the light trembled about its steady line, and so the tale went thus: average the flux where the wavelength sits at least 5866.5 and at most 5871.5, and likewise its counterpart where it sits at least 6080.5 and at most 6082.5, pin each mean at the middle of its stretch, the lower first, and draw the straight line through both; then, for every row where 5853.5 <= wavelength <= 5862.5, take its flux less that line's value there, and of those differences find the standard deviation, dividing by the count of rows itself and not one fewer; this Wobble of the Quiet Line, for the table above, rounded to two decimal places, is 0.48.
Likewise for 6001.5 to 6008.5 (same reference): 0.40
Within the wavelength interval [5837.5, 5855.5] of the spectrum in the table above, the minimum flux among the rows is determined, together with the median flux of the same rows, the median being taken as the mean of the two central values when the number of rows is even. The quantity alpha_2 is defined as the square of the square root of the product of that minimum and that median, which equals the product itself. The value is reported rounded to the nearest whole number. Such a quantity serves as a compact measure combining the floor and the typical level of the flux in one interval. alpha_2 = 34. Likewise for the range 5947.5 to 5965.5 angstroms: 26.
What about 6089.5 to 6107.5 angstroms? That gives 35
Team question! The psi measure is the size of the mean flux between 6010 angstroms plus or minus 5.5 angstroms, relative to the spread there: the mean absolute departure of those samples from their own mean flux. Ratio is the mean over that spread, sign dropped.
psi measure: 16.0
